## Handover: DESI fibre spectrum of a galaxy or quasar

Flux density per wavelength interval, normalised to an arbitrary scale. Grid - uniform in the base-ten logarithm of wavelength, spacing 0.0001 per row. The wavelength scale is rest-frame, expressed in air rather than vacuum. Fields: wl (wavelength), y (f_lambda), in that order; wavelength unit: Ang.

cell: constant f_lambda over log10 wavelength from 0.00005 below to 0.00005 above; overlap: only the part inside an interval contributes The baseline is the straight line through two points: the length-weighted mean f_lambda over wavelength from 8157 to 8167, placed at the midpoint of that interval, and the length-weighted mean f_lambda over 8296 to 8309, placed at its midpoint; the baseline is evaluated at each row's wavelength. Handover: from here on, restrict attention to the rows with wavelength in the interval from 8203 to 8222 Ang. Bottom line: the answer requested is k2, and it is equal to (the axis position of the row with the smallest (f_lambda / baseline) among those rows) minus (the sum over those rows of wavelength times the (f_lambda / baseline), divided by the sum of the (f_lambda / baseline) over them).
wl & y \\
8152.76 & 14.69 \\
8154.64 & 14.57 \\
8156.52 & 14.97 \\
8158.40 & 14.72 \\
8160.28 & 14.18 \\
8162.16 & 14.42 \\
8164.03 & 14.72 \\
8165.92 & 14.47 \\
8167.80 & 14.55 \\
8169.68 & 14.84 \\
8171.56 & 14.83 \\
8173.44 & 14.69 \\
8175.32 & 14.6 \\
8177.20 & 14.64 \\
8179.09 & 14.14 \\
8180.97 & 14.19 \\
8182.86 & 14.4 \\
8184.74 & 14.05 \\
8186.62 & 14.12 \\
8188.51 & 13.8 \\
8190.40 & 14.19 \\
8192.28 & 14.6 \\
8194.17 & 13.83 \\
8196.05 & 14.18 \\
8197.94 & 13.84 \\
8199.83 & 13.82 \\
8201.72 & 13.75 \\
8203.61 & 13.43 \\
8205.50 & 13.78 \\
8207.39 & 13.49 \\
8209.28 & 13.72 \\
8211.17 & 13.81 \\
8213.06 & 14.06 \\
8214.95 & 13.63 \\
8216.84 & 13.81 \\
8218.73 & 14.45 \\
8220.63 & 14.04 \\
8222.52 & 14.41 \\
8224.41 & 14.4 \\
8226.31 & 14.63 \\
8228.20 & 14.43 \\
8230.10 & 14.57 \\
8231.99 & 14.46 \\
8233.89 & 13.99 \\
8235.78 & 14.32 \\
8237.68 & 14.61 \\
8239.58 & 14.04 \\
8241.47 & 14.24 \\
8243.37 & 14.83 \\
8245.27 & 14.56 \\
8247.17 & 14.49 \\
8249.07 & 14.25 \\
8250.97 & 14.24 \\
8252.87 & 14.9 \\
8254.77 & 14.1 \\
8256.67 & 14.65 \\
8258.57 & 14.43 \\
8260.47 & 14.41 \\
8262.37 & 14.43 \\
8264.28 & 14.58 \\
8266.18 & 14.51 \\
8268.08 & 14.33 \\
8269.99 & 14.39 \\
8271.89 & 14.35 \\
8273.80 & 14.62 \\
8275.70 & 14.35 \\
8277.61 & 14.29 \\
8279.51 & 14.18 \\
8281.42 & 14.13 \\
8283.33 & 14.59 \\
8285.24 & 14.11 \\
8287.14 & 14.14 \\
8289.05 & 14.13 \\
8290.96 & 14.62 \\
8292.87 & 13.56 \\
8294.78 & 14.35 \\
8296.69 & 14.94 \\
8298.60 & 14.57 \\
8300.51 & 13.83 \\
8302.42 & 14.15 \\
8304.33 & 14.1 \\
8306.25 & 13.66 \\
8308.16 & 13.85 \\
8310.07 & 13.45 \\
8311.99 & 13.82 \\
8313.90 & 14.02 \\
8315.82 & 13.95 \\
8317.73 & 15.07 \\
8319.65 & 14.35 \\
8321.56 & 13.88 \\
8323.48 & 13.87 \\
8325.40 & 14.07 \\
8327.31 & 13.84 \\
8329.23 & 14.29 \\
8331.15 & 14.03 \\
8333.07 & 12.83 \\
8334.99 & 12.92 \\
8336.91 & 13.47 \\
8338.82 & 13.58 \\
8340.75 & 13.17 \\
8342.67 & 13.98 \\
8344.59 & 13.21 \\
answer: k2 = -8.6 Ang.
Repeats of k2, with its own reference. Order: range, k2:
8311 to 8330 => -8.6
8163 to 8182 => 6.6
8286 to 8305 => -2.9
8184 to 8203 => 8.5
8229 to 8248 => -4.8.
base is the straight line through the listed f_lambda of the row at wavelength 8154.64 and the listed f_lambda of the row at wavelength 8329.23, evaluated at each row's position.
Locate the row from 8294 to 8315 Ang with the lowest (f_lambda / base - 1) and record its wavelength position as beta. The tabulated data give 8310.07 Ang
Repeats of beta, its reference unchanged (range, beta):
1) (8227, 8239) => 8233.89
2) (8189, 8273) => 8203.61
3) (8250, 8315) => 8310.07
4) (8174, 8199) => 8188.51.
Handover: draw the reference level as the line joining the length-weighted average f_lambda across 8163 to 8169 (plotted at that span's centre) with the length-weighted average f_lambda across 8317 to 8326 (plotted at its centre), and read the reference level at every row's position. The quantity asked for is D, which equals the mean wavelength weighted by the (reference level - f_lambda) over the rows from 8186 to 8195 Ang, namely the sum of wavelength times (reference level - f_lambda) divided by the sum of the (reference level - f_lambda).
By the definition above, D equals 8190.2 Ang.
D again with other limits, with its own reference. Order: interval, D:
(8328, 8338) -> 8334.6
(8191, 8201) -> 8197.3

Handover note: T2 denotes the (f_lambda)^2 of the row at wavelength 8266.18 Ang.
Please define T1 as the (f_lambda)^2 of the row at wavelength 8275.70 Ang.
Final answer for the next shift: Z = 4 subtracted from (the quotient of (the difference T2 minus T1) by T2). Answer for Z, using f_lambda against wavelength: -3.98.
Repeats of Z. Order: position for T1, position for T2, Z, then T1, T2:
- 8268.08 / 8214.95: -4.11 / 205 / 186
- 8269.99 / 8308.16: -4.08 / 207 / 192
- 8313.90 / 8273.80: -3.92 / 197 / 214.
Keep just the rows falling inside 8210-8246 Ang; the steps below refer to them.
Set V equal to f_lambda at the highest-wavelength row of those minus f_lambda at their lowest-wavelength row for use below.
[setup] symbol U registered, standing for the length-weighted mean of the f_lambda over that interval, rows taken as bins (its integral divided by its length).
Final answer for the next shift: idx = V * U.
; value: 10.7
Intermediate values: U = 14.3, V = 0.75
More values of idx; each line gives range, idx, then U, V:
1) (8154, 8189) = -11.1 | 14.5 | -0.77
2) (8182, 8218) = -8.2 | 13.9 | -0.59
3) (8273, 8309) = -10.9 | 14.2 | -0.77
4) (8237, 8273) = -3.8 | 14.4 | -0.26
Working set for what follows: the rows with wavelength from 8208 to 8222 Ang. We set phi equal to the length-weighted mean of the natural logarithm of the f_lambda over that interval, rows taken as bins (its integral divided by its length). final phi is 2.63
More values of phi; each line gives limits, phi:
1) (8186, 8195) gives 2.64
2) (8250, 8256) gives 2.67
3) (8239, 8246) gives 2.67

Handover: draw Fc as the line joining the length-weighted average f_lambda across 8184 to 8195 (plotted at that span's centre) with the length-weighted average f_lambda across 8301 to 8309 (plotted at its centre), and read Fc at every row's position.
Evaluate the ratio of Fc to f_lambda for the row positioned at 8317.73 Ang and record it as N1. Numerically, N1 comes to 0.92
